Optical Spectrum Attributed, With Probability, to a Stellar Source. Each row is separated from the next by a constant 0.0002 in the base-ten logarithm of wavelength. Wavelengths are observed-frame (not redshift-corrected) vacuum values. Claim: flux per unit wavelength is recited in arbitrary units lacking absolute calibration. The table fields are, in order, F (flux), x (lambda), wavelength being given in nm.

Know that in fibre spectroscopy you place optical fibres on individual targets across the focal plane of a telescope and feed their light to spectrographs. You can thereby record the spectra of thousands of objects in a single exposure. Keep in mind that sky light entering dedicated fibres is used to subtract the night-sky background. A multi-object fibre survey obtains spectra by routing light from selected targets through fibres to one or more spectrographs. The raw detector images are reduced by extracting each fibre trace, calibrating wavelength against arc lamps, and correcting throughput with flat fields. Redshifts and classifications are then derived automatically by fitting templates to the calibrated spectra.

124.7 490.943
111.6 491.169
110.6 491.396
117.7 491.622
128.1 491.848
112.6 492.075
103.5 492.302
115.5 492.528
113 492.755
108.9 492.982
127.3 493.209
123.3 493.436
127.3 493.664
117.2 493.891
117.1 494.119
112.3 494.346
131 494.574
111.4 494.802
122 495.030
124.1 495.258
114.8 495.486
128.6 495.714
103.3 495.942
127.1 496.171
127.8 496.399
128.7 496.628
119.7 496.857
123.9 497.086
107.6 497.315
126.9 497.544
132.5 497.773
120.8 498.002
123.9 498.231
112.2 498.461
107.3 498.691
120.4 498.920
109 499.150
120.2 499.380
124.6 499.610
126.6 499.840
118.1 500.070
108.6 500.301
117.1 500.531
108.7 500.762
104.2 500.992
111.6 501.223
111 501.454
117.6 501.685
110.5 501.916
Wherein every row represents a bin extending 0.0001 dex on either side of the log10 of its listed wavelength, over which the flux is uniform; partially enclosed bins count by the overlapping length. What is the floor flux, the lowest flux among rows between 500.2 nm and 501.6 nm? 104.2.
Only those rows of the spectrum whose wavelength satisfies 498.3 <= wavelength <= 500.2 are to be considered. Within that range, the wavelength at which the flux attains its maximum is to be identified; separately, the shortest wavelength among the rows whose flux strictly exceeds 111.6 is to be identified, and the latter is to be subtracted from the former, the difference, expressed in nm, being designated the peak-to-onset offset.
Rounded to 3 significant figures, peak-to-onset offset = 1.38 nm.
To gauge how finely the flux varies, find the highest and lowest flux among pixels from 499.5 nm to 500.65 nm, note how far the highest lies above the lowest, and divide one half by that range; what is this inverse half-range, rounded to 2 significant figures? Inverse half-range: 0.028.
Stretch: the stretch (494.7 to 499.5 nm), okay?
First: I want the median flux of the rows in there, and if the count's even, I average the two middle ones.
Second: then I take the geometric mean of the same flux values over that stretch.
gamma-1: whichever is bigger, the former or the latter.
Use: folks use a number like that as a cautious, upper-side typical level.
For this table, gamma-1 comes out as 121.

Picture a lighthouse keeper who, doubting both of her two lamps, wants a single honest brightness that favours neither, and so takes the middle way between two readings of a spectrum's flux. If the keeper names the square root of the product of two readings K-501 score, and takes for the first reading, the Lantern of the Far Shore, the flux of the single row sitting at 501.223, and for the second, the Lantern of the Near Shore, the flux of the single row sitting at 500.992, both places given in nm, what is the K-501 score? 108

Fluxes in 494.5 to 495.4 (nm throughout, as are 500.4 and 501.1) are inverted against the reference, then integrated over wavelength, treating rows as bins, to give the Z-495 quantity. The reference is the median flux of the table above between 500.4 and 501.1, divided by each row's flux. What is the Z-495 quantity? 0.81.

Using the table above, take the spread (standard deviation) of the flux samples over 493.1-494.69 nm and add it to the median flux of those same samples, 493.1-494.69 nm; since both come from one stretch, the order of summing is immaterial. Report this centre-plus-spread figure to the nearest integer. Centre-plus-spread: 130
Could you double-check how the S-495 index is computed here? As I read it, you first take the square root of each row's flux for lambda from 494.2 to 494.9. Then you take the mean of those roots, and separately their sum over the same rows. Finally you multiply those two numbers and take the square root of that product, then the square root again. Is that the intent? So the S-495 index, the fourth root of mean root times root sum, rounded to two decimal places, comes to 4.34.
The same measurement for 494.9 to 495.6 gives 4.36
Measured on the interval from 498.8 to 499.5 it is 4.32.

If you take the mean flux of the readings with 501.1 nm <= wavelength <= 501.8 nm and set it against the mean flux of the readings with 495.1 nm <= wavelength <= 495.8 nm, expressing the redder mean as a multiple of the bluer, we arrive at 0.93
